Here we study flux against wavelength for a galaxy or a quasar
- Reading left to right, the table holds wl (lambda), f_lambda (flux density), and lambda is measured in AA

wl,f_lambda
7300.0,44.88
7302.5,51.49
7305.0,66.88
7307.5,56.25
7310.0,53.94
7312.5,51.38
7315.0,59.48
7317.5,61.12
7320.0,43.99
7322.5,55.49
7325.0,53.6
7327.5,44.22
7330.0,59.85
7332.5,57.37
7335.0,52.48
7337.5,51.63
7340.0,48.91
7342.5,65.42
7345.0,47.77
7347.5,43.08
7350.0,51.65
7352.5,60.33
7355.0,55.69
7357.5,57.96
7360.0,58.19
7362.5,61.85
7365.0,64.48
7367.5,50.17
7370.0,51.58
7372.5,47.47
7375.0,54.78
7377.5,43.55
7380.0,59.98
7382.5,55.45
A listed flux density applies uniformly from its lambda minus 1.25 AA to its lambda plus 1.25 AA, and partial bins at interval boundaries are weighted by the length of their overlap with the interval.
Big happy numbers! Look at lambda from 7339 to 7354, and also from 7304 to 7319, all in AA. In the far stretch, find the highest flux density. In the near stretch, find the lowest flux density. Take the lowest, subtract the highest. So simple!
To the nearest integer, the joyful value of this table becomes -14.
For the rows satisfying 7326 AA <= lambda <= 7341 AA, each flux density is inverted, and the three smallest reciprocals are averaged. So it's 0.0177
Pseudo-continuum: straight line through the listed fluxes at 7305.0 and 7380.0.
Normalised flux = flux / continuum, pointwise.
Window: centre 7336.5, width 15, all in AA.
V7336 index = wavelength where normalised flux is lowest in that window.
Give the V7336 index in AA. 7340.0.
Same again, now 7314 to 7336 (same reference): 7320.0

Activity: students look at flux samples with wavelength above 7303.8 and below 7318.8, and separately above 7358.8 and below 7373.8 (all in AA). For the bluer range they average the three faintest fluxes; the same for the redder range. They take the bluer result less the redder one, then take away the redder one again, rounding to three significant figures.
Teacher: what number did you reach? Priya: -45.6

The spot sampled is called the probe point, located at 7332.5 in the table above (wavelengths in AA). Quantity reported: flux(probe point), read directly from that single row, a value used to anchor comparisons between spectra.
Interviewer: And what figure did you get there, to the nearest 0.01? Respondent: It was 57.37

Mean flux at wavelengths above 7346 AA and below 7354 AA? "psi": 52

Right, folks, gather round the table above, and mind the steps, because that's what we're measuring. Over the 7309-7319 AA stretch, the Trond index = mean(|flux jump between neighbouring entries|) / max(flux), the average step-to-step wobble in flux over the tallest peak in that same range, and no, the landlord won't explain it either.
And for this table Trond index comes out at 0.067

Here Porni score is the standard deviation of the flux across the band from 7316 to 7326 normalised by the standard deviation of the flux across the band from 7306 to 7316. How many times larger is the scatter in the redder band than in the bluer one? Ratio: 2.07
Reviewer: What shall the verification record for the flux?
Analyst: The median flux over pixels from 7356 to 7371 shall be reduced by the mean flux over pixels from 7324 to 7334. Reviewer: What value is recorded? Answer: 4.3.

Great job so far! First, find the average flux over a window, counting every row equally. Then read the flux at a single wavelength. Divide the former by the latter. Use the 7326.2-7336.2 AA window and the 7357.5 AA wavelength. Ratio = 0.92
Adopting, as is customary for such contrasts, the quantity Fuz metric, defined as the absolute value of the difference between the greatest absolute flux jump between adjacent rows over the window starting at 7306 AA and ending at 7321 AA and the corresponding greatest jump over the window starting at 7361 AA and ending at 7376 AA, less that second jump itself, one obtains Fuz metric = -11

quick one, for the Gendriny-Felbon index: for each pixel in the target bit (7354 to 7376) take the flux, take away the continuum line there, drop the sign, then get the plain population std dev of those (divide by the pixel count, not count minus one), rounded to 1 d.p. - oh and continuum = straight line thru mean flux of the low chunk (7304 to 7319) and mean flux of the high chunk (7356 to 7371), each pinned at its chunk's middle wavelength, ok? 3.1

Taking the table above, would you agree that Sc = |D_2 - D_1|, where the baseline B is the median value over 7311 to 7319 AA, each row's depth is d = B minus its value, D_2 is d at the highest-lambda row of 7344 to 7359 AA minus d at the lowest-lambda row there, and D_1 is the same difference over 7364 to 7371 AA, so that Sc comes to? 23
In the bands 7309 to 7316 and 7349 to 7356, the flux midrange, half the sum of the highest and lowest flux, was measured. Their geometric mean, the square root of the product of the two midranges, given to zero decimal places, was 56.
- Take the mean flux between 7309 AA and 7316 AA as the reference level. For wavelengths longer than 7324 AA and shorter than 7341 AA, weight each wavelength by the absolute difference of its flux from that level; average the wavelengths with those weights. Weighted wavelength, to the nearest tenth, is 7332.2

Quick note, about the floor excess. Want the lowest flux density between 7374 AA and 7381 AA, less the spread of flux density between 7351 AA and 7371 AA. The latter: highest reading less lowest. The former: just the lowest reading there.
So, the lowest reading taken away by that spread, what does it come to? 29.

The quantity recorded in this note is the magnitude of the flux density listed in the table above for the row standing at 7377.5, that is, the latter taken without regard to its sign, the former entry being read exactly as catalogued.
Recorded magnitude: 44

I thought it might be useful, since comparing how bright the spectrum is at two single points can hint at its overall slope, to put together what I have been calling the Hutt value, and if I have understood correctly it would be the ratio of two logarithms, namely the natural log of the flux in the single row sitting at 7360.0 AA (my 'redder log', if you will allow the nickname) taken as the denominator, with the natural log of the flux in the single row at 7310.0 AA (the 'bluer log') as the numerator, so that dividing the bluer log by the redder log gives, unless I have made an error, 0.98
